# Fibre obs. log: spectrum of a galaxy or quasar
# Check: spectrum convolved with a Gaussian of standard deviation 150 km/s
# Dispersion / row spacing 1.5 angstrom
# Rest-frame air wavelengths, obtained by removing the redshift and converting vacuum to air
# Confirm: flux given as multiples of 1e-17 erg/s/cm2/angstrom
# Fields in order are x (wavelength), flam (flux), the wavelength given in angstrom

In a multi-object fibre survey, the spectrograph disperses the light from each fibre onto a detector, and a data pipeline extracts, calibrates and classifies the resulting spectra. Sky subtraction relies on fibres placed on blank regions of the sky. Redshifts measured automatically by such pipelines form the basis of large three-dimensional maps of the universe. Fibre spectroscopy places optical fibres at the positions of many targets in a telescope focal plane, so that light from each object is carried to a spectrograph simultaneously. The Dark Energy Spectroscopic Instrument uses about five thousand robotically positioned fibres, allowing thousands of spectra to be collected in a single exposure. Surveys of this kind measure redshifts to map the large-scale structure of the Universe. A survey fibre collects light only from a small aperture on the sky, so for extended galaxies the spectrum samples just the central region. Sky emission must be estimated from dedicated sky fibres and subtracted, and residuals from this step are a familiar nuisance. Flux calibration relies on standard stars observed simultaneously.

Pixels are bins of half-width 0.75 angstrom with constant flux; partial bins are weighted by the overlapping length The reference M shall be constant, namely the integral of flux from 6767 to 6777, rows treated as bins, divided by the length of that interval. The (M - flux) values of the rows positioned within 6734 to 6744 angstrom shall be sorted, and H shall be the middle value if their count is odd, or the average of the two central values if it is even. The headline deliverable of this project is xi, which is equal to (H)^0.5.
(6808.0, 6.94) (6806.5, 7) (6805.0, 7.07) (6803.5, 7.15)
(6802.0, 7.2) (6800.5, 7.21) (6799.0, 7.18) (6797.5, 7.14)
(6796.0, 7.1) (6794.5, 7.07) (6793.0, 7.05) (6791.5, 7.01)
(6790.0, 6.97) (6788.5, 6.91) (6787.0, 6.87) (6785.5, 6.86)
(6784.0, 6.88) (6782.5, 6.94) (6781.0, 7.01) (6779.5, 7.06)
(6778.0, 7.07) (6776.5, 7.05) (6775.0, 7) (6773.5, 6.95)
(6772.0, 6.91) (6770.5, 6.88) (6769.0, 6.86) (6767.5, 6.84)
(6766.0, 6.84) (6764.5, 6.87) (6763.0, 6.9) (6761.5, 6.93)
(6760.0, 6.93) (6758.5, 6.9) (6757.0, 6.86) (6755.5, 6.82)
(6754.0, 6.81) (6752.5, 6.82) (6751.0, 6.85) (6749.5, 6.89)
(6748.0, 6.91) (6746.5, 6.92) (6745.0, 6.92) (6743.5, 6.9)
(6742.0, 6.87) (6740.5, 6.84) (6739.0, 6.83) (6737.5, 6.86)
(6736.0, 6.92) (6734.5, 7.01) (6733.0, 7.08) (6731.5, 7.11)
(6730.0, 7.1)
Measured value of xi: 0.24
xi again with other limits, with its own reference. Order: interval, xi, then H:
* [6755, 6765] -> 0.16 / 0.026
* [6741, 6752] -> 0.16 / 0.026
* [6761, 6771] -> 0.24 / 0.056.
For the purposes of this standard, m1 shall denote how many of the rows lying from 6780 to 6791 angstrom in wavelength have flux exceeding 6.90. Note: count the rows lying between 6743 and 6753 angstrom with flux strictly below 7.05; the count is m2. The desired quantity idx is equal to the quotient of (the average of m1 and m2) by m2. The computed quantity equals 0.79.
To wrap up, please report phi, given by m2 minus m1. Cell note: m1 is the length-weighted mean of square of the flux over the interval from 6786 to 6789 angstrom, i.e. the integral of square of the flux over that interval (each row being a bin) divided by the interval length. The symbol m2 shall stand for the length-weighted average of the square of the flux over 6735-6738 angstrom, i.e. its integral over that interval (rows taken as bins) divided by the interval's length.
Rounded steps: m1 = 47.4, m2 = 47.6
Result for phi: 0.2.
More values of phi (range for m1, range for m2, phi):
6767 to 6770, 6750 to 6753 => -0.2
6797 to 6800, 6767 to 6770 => -4.4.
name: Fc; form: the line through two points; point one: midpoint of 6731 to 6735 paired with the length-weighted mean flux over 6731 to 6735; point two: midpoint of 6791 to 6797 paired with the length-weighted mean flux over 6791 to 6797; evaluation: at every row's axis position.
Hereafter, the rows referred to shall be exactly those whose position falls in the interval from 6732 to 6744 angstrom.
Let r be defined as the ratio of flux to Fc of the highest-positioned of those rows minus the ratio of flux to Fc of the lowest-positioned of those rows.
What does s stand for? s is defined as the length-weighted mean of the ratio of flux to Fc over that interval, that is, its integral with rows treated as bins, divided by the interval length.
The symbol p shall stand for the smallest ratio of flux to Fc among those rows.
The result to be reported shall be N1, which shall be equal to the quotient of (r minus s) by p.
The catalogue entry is -1.04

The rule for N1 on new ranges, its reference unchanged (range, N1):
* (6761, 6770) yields -1.01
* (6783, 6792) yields -0.99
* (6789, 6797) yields -0.99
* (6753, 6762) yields -0.99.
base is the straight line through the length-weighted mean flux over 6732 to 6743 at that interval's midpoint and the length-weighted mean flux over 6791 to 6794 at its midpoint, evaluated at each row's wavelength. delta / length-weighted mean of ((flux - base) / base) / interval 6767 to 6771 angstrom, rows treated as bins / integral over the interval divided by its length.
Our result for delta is -0.018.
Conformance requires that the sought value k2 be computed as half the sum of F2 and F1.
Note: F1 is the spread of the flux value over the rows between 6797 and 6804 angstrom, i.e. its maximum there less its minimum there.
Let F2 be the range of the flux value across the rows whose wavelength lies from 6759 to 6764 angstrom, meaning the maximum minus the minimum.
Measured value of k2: 0.05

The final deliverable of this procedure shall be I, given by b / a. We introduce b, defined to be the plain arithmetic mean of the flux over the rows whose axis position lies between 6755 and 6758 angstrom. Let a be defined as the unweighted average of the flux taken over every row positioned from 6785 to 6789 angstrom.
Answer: 0.99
